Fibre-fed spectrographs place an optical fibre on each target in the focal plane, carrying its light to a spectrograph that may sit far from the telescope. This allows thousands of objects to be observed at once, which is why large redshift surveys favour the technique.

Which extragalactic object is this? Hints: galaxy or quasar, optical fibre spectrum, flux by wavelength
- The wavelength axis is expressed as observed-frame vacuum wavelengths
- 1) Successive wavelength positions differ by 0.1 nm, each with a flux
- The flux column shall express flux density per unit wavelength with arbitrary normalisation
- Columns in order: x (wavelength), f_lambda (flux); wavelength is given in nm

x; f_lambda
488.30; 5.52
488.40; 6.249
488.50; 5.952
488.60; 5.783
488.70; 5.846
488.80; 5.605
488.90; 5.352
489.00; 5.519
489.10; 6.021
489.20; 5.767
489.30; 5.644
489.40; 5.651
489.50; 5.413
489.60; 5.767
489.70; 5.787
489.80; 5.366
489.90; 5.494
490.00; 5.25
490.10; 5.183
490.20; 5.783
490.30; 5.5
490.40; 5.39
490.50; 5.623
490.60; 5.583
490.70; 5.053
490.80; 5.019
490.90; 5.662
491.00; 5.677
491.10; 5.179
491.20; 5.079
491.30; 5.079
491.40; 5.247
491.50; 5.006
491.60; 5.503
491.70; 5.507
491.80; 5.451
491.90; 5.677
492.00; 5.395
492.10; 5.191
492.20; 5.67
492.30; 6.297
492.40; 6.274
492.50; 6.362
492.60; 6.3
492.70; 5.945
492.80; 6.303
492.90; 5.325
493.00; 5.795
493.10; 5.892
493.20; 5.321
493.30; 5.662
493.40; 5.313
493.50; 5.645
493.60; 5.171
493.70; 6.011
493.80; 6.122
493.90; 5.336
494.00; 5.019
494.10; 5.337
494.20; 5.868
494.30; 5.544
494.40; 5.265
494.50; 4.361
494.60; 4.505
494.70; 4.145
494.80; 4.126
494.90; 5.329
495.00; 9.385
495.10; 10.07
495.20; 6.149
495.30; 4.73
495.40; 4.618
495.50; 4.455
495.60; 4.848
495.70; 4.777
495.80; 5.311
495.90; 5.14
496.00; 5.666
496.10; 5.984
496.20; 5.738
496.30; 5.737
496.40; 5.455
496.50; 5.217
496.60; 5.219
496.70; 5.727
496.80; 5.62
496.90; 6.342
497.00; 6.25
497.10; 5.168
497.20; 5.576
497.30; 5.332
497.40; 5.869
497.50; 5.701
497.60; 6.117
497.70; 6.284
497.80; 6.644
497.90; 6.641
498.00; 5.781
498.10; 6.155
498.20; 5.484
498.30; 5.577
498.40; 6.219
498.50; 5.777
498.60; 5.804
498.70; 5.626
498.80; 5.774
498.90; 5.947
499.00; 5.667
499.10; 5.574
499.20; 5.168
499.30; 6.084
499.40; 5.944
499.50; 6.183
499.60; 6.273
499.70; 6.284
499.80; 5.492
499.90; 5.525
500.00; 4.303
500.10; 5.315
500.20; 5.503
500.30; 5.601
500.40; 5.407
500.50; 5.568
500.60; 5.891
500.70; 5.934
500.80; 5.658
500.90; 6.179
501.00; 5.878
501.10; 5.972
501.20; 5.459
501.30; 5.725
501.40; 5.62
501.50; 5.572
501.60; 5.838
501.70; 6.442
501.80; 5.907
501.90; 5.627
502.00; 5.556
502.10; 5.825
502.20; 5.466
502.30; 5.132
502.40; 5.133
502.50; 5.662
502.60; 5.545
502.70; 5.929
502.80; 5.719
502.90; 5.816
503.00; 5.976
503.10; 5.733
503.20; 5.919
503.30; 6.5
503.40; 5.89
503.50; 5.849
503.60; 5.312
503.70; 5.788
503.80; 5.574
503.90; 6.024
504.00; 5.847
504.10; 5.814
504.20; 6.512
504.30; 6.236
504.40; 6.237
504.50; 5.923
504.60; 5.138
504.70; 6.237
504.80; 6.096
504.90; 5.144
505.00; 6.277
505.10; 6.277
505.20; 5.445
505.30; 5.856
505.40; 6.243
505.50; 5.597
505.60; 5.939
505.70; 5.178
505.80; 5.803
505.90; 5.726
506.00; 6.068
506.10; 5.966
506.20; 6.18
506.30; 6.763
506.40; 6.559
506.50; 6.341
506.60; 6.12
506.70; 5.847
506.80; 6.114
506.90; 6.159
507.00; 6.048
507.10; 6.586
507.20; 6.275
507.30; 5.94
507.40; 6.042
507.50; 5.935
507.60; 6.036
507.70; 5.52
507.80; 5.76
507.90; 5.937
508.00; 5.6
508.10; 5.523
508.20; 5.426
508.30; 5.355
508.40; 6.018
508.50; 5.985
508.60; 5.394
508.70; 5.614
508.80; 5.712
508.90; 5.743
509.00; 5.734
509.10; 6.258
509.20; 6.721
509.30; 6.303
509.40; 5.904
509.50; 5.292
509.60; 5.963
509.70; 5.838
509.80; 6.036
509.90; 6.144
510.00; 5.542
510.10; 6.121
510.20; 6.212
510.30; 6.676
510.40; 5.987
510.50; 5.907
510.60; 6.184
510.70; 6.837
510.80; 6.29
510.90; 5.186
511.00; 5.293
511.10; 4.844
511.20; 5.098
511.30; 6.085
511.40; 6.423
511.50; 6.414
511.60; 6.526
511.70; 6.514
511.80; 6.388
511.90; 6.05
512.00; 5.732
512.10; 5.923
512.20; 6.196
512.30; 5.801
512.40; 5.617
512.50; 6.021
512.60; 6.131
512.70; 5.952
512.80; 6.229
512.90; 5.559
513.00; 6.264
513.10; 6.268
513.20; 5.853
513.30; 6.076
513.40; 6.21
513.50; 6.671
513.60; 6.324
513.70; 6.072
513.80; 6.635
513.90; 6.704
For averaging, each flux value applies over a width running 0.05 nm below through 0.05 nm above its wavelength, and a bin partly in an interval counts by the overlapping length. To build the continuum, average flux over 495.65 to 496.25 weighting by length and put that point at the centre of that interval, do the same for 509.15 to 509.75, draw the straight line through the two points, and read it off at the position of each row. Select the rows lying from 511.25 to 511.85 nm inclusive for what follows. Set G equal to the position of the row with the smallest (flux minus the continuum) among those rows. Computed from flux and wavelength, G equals 511.30 nm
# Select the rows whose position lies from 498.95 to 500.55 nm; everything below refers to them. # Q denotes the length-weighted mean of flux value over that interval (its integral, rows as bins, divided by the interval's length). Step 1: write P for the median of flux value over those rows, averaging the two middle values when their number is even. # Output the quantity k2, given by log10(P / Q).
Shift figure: -0.004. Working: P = 5.57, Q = 5.62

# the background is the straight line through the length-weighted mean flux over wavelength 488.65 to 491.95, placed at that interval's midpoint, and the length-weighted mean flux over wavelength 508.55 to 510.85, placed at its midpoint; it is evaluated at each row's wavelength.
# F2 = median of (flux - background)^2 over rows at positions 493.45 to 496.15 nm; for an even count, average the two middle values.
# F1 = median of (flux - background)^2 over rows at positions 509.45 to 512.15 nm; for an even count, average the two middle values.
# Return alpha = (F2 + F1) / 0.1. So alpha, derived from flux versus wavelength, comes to 3.8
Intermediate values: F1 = 0.097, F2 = 0.29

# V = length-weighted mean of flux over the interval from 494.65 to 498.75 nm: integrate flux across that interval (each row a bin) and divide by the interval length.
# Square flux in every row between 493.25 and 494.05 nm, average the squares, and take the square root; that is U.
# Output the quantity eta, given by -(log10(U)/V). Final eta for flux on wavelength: -0.129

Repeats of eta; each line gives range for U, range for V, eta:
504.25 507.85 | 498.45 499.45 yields -0.136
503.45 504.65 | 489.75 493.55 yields -0.138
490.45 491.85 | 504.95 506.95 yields -0.121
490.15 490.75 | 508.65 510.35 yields -0.124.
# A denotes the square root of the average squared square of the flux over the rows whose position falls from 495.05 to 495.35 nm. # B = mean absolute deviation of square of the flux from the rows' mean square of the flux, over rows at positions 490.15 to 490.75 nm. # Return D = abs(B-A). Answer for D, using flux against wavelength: 62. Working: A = 63.8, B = 1.9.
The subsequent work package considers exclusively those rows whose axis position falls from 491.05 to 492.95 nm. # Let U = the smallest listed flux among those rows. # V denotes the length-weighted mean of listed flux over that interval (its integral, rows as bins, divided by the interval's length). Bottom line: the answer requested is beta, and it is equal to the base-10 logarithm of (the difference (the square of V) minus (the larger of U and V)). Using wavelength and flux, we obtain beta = 1.41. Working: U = 5.006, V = 5.62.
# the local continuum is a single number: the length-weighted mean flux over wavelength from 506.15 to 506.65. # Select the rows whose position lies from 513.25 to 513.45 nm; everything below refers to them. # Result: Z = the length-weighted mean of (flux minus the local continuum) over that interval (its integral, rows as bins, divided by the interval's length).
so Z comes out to -0.2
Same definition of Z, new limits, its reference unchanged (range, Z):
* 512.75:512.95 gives -0.5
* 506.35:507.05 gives -0.2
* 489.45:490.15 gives -0.9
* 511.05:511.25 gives -1.4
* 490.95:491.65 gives -1.1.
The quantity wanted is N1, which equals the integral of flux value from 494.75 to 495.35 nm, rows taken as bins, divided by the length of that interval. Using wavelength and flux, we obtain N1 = 6.6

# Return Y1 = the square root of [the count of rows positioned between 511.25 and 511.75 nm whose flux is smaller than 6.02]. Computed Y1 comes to 0.00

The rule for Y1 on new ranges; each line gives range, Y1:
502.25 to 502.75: 2.24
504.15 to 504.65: 1.41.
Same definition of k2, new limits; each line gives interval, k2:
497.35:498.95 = -0.009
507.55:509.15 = 0.000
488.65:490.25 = 0.003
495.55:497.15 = 0.002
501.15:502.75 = -0.002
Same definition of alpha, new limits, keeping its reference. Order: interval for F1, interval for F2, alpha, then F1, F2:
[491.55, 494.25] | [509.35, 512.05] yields 1.6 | 0.062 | 0.10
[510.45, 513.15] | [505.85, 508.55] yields 1.2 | 0.084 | 0.04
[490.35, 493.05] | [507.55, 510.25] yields 1.3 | 0.067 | 0.07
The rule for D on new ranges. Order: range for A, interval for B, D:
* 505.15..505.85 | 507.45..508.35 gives 31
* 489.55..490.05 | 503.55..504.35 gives 27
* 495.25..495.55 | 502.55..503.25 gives 20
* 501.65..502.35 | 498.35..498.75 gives 31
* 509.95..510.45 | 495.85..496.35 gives 35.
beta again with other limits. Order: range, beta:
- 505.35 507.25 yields 1.49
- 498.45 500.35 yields 1.42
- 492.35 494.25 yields 1.43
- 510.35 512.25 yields 1.48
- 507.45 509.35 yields 1.45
